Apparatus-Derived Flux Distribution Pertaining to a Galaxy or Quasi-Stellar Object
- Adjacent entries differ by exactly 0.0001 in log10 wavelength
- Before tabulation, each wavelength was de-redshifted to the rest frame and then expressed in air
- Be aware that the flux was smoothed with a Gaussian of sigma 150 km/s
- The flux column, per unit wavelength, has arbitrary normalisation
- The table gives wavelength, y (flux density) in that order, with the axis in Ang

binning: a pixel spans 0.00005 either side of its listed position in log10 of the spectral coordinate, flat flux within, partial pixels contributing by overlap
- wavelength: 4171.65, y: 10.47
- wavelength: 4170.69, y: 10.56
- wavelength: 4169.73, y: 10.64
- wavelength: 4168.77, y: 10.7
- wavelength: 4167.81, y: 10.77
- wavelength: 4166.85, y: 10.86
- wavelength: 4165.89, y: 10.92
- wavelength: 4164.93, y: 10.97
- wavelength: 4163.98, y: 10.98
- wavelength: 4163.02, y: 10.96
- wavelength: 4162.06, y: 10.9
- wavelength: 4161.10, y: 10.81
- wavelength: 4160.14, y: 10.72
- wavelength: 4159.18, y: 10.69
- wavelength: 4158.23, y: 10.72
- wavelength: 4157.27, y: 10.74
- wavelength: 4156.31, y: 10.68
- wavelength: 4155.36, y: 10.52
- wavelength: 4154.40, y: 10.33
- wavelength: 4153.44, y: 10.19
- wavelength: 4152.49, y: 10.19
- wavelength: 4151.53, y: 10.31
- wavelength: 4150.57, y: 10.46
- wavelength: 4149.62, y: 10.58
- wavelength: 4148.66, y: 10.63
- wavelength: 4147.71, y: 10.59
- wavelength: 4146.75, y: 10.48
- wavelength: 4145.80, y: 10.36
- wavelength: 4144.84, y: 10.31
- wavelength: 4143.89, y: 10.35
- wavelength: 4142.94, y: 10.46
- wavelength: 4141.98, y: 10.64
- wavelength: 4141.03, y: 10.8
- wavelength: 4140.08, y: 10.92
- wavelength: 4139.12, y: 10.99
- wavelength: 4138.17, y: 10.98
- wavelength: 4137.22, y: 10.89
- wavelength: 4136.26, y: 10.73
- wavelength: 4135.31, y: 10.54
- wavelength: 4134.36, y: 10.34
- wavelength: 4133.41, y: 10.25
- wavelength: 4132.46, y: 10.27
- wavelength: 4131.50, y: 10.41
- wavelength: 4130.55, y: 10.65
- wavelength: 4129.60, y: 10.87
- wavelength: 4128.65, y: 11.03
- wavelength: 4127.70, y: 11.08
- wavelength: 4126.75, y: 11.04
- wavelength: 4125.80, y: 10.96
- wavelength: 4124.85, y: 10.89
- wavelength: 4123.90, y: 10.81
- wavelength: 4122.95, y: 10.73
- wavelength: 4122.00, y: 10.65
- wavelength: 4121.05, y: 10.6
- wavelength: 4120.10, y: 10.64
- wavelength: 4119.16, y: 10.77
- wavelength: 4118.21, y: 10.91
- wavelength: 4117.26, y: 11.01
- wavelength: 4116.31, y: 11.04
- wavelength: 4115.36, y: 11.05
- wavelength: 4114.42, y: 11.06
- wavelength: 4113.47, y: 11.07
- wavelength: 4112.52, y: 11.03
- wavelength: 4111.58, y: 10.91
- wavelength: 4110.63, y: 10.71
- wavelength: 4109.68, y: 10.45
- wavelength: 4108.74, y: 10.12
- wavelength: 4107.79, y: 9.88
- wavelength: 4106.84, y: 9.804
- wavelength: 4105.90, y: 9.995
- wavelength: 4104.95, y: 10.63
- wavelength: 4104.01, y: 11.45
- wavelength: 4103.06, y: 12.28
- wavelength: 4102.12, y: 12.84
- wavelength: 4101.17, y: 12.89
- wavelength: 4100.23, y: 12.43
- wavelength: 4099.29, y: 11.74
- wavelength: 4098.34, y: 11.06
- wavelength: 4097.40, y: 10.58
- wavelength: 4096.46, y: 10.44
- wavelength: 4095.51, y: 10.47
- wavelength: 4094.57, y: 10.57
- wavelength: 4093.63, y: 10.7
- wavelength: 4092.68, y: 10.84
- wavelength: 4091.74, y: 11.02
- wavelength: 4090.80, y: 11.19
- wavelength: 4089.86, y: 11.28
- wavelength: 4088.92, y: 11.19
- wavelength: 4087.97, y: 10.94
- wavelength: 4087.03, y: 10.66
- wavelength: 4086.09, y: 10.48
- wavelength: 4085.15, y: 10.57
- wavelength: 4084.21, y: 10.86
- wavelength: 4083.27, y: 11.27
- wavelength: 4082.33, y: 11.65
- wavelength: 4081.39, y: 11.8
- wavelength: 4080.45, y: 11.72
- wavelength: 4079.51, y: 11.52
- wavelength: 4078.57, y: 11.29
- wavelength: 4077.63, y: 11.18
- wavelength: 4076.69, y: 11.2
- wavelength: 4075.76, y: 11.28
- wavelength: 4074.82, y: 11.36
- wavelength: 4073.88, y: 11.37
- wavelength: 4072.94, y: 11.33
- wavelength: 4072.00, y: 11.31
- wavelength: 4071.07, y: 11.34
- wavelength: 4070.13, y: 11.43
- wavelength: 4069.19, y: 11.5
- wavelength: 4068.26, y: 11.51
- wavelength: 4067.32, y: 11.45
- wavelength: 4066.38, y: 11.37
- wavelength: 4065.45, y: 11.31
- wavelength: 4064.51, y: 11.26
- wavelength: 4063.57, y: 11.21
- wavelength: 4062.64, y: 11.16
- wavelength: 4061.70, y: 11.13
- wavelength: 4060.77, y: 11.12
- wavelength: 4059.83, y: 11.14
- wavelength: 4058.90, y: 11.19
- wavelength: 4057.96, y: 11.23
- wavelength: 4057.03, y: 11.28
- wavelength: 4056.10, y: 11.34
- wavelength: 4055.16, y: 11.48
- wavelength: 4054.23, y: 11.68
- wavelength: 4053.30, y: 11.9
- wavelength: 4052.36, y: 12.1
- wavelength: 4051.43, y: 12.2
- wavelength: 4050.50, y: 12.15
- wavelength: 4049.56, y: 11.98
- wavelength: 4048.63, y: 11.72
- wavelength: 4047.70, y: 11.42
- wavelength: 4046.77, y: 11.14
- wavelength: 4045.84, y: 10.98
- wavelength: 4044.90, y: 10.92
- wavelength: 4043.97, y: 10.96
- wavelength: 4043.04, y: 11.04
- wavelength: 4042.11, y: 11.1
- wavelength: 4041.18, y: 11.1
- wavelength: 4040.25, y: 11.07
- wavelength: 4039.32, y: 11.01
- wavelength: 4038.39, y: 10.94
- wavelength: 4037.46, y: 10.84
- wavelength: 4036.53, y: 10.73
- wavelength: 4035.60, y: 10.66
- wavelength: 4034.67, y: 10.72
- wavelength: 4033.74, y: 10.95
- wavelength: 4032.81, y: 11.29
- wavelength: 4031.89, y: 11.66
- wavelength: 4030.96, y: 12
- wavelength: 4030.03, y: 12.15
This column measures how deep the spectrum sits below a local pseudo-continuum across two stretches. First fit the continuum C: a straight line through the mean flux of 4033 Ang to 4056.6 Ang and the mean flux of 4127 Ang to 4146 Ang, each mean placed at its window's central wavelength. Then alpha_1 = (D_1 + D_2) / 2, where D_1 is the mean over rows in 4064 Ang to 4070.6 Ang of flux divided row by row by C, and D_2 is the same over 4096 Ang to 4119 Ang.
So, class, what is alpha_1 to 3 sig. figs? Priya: 1.02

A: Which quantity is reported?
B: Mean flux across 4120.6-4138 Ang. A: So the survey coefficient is 10.71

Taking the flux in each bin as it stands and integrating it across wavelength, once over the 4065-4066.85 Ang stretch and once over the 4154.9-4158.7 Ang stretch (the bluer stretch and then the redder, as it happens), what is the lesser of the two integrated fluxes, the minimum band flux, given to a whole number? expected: 21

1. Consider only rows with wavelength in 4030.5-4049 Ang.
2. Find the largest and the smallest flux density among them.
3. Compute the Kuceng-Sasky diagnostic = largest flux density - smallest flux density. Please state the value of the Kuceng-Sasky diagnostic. 1.3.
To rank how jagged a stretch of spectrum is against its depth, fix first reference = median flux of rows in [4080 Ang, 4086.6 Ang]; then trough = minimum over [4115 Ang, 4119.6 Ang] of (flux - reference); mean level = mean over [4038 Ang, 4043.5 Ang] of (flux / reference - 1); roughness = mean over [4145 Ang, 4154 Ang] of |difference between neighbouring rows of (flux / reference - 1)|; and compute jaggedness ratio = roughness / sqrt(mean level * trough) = 0.08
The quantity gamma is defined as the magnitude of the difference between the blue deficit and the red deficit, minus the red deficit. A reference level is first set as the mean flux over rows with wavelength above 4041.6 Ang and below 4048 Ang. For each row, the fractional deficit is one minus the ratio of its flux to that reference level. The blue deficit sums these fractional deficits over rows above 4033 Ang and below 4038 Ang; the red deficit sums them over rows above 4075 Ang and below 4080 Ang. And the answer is 0.33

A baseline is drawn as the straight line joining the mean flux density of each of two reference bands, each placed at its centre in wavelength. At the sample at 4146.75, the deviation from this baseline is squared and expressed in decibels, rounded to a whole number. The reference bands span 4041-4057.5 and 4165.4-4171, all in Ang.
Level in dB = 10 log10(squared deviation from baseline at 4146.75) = -8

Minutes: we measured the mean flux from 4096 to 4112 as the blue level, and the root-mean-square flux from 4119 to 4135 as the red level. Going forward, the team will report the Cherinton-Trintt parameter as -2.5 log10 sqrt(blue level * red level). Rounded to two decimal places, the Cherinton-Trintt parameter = -2.59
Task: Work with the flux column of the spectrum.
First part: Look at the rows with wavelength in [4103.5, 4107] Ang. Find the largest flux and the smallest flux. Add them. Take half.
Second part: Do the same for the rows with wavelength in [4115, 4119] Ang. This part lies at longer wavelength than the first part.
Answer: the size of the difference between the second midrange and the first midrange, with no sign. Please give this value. 0.35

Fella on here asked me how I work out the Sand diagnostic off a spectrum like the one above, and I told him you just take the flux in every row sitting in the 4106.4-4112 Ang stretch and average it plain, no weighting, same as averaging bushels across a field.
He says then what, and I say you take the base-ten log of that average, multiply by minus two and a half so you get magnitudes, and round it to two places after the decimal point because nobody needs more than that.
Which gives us -2.53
